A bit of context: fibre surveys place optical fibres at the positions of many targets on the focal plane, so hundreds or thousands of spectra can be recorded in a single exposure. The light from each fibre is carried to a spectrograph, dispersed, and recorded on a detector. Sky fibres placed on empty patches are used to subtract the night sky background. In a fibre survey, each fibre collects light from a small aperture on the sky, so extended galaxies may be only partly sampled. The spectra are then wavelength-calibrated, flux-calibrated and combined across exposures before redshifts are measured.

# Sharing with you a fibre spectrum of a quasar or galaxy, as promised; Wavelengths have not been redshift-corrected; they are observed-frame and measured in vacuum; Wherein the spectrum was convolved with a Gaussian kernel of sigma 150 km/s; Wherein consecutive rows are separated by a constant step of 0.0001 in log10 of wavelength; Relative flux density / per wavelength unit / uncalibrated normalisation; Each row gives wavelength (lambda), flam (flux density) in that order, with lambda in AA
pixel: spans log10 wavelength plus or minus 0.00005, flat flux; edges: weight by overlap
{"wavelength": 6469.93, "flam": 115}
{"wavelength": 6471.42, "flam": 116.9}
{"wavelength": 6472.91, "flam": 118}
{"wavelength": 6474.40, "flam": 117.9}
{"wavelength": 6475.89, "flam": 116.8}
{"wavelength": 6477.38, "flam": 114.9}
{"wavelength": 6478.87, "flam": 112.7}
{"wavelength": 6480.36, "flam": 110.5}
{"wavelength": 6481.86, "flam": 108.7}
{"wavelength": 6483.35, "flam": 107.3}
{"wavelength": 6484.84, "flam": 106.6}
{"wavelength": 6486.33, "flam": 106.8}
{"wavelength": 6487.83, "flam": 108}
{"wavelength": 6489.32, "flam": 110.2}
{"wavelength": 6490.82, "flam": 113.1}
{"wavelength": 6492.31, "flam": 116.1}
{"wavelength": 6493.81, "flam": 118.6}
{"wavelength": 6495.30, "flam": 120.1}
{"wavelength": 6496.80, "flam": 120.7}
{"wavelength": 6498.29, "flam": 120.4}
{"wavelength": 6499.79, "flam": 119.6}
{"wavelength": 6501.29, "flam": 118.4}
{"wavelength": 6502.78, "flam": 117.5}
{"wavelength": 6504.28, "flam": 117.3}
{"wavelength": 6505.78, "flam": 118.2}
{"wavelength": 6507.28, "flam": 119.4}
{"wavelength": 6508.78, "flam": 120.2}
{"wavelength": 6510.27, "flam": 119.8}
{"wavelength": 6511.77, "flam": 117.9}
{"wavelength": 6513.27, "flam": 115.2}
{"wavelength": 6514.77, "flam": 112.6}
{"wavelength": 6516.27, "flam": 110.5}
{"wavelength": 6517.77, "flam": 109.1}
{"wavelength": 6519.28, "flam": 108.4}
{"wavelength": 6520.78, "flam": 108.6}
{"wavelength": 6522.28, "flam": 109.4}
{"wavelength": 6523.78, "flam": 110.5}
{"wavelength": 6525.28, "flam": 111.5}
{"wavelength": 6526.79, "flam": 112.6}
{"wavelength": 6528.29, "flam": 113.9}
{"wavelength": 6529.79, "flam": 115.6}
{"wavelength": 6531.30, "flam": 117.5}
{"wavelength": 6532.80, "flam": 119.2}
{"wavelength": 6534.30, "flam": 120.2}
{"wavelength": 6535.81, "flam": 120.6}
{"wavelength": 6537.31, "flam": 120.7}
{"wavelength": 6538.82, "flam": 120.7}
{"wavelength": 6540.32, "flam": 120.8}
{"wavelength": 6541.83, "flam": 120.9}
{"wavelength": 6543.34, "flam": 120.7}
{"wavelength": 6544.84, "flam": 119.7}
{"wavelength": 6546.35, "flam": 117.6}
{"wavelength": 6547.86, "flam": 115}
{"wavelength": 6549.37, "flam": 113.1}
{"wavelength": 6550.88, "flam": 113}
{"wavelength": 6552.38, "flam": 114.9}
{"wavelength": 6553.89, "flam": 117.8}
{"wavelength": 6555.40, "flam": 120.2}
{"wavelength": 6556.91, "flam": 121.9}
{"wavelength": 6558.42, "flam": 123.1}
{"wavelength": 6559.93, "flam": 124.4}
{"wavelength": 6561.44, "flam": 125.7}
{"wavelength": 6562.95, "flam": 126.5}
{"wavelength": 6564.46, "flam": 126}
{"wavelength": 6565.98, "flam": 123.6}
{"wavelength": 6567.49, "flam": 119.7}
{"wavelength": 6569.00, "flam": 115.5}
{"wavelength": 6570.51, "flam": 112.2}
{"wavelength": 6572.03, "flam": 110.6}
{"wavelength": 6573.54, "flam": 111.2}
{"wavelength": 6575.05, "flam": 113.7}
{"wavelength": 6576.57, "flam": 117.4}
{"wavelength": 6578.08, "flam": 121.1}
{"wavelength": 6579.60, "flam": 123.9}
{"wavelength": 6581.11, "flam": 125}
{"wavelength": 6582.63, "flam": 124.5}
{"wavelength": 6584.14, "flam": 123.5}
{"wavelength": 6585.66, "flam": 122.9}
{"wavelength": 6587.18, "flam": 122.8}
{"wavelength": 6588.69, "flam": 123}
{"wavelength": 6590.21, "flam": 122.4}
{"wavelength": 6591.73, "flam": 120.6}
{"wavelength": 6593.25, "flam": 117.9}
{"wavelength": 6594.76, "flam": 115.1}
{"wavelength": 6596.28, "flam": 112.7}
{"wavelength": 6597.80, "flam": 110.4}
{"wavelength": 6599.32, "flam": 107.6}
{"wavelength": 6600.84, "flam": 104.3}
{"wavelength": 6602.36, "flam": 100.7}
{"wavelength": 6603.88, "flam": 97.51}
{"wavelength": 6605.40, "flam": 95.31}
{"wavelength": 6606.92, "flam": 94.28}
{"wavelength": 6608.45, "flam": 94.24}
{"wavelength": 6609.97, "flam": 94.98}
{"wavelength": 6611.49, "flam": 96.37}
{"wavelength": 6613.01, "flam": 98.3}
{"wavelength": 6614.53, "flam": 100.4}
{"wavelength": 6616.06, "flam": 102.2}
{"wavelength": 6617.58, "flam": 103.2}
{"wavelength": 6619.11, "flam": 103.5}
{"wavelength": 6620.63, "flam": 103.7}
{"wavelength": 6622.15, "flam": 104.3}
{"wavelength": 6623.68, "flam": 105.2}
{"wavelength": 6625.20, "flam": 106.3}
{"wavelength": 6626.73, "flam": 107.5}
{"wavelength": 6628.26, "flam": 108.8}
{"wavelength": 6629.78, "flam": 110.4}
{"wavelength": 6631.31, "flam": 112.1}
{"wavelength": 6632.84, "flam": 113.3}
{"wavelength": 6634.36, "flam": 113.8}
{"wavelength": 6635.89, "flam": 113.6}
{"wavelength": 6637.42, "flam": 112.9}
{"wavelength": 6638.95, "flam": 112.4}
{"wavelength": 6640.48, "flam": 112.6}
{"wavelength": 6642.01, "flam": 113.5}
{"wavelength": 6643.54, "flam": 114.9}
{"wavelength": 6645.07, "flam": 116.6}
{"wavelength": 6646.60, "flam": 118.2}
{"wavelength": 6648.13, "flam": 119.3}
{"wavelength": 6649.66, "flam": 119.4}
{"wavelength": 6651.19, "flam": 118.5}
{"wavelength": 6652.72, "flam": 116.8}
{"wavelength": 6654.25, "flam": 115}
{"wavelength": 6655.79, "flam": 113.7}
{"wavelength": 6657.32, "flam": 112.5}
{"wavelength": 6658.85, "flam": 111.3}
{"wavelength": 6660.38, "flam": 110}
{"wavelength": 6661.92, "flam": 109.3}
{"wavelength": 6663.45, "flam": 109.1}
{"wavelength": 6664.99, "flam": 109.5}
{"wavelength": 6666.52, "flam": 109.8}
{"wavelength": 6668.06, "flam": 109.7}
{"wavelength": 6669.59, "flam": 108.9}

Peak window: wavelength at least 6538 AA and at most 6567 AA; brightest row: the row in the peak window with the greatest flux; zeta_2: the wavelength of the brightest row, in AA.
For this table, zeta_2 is 6562.95 AA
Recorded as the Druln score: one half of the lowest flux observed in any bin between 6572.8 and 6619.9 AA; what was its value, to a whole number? 47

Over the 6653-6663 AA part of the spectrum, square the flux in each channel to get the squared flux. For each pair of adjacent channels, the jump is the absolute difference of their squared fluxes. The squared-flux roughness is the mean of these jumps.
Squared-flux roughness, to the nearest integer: 256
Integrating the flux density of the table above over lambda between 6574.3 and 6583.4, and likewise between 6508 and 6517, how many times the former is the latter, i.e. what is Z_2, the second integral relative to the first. 0.95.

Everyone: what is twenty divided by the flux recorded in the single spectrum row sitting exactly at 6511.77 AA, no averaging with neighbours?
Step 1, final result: 0.170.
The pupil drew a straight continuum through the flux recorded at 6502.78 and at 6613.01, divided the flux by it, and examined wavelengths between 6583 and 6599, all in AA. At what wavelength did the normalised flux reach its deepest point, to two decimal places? 6597.80 AA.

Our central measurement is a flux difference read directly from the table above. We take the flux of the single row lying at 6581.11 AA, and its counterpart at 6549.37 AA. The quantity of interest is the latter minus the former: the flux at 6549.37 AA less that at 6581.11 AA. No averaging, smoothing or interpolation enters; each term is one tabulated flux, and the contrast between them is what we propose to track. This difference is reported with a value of -12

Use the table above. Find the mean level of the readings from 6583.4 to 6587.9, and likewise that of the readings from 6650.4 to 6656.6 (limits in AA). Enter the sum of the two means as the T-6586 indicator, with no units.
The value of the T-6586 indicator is 239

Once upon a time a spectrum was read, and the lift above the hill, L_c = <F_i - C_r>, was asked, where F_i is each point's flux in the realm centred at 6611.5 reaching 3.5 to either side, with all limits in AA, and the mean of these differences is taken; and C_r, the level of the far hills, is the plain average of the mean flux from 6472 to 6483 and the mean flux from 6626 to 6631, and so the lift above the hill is -15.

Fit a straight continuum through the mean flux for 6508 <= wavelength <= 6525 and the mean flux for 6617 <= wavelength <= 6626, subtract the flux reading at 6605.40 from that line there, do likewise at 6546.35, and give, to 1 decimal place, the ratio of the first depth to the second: -1.5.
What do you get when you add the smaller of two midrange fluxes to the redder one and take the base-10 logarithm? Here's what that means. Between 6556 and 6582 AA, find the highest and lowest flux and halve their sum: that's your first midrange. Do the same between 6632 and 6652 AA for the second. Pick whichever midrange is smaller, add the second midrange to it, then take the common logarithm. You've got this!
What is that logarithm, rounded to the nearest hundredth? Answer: 2.37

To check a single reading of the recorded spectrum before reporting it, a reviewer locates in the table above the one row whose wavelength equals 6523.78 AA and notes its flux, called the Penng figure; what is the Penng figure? 110.5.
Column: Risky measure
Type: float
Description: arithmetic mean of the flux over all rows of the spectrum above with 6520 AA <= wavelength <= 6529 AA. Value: 111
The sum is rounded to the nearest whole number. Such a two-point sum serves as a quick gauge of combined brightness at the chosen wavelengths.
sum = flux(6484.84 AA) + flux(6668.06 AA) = 216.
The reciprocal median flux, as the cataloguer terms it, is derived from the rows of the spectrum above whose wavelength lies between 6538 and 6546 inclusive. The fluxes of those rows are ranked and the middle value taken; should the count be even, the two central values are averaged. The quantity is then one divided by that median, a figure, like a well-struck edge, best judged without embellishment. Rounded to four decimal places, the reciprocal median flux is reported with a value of 0.0083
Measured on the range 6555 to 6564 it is 0.0081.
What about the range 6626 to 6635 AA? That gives 0.0090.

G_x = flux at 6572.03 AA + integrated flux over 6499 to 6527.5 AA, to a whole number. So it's 3375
